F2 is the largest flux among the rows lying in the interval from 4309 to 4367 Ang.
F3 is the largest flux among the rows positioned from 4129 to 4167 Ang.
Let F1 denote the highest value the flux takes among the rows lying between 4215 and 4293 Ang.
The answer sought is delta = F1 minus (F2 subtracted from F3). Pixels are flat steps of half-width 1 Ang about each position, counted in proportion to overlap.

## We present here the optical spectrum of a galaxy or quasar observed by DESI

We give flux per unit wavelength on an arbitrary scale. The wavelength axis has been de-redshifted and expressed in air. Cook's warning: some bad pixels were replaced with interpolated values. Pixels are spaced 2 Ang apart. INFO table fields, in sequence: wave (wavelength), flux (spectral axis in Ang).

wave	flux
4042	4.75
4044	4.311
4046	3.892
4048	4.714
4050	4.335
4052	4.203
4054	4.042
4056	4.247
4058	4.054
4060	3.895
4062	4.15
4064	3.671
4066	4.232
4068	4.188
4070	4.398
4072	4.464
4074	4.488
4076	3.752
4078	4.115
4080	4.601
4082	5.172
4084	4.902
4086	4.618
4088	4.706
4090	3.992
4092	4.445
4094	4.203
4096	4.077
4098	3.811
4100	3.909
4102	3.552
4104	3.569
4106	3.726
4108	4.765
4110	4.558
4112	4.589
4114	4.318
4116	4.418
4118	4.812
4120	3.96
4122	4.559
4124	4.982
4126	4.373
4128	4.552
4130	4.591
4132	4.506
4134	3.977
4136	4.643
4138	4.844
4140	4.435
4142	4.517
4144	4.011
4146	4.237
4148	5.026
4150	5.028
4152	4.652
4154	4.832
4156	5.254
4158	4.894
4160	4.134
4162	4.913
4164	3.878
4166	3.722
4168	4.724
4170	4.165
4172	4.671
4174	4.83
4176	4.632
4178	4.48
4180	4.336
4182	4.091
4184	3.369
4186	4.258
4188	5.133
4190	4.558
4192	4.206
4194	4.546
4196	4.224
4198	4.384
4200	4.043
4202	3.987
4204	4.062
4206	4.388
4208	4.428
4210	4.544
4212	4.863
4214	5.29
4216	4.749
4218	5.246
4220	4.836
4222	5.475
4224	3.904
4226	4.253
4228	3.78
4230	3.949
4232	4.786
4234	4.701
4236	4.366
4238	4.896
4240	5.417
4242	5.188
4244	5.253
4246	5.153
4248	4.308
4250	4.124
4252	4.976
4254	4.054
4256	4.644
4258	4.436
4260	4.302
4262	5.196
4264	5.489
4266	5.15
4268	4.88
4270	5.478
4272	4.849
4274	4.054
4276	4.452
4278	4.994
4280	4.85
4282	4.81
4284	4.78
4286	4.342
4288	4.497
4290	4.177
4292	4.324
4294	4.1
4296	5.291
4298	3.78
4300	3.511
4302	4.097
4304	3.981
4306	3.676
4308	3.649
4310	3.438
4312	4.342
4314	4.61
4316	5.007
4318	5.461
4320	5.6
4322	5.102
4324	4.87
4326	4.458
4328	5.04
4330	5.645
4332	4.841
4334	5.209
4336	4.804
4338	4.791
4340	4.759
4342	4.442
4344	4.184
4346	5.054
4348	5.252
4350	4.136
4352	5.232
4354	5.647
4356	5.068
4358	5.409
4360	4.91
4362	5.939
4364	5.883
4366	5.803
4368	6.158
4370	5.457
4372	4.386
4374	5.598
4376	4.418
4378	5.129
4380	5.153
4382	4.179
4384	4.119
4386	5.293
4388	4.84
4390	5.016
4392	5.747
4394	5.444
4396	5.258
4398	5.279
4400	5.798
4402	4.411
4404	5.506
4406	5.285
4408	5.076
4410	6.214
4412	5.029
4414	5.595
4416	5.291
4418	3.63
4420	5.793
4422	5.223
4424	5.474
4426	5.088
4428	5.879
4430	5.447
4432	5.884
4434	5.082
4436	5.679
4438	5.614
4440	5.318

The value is 6.17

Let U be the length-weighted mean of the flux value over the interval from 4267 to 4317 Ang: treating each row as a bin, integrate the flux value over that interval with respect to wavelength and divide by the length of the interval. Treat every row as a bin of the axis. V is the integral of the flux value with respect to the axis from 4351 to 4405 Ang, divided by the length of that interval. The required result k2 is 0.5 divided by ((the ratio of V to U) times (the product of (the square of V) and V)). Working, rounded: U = 4.4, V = 5.23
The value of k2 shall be 0.0030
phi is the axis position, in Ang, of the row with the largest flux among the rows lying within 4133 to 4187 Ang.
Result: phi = 4156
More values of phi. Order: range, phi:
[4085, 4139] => 4124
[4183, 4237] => 4222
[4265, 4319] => 4270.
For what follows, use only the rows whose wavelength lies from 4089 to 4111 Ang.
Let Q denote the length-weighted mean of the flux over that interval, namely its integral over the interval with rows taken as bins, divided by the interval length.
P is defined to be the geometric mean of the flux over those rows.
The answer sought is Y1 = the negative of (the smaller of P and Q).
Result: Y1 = -4.04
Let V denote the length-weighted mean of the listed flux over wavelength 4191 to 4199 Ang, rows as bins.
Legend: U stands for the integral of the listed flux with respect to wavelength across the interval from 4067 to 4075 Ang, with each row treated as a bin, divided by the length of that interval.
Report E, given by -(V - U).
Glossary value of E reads 0.0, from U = 4.38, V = 4.34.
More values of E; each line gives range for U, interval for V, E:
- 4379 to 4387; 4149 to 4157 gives -0.3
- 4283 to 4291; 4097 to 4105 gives 0.7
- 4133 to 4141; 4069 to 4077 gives 0.2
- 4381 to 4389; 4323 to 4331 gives -0.4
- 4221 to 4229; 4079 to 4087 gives -0.5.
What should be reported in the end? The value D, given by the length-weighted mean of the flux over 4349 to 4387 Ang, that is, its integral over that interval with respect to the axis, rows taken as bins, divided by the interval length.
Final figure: 5.2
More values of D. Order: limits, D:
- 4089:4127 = 4.2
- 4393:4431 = 5.3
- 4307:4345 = 4.8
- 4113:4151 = 4.5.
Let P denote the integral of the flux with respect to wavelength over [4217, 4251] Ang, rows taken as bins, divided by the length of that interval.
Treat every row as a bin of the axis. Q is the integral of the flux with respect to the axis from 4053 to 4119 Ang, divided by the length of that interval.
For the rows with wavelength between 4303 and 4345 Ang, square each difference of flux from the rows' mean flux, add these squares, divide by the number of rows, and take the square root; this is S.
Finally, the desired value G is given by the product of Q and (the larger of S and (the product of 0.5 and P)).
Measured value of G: 10.0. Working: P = 4.68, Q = 4.3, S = 0.61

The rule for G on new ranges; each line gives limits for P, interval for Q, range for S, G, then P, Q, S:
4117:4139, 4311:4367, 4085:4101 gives 11.4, 4.53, 5.1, 0.31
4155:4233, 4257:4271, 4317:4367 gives 11.1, 4.46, 5.0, 0.49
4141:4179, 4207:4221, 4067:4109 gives 11.1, 4.56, 4.9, 0.44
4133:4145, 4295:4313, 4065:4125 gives 8.8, 4.40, 4.0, 0.41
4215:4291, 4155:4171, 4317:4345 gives 10.5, 4.71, 4.5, 0.42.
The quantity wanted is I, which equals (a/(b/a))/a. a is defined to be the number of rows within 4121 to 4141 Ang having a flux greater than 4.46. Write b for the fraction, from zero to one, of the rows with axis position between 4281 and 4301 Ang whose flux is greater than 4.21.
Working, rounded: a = 7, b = 0.6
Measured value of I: 11.7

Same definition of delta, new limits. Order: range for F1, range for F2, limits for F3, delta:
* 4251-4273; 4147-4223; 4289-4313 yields 5.67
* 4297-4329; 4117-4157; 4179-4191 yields 5.72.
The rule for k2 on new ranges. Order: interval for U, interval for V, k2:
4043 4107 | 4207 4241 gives 0.0044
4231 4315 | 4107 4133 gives 0.0054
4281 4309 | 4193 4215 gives 0.0055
